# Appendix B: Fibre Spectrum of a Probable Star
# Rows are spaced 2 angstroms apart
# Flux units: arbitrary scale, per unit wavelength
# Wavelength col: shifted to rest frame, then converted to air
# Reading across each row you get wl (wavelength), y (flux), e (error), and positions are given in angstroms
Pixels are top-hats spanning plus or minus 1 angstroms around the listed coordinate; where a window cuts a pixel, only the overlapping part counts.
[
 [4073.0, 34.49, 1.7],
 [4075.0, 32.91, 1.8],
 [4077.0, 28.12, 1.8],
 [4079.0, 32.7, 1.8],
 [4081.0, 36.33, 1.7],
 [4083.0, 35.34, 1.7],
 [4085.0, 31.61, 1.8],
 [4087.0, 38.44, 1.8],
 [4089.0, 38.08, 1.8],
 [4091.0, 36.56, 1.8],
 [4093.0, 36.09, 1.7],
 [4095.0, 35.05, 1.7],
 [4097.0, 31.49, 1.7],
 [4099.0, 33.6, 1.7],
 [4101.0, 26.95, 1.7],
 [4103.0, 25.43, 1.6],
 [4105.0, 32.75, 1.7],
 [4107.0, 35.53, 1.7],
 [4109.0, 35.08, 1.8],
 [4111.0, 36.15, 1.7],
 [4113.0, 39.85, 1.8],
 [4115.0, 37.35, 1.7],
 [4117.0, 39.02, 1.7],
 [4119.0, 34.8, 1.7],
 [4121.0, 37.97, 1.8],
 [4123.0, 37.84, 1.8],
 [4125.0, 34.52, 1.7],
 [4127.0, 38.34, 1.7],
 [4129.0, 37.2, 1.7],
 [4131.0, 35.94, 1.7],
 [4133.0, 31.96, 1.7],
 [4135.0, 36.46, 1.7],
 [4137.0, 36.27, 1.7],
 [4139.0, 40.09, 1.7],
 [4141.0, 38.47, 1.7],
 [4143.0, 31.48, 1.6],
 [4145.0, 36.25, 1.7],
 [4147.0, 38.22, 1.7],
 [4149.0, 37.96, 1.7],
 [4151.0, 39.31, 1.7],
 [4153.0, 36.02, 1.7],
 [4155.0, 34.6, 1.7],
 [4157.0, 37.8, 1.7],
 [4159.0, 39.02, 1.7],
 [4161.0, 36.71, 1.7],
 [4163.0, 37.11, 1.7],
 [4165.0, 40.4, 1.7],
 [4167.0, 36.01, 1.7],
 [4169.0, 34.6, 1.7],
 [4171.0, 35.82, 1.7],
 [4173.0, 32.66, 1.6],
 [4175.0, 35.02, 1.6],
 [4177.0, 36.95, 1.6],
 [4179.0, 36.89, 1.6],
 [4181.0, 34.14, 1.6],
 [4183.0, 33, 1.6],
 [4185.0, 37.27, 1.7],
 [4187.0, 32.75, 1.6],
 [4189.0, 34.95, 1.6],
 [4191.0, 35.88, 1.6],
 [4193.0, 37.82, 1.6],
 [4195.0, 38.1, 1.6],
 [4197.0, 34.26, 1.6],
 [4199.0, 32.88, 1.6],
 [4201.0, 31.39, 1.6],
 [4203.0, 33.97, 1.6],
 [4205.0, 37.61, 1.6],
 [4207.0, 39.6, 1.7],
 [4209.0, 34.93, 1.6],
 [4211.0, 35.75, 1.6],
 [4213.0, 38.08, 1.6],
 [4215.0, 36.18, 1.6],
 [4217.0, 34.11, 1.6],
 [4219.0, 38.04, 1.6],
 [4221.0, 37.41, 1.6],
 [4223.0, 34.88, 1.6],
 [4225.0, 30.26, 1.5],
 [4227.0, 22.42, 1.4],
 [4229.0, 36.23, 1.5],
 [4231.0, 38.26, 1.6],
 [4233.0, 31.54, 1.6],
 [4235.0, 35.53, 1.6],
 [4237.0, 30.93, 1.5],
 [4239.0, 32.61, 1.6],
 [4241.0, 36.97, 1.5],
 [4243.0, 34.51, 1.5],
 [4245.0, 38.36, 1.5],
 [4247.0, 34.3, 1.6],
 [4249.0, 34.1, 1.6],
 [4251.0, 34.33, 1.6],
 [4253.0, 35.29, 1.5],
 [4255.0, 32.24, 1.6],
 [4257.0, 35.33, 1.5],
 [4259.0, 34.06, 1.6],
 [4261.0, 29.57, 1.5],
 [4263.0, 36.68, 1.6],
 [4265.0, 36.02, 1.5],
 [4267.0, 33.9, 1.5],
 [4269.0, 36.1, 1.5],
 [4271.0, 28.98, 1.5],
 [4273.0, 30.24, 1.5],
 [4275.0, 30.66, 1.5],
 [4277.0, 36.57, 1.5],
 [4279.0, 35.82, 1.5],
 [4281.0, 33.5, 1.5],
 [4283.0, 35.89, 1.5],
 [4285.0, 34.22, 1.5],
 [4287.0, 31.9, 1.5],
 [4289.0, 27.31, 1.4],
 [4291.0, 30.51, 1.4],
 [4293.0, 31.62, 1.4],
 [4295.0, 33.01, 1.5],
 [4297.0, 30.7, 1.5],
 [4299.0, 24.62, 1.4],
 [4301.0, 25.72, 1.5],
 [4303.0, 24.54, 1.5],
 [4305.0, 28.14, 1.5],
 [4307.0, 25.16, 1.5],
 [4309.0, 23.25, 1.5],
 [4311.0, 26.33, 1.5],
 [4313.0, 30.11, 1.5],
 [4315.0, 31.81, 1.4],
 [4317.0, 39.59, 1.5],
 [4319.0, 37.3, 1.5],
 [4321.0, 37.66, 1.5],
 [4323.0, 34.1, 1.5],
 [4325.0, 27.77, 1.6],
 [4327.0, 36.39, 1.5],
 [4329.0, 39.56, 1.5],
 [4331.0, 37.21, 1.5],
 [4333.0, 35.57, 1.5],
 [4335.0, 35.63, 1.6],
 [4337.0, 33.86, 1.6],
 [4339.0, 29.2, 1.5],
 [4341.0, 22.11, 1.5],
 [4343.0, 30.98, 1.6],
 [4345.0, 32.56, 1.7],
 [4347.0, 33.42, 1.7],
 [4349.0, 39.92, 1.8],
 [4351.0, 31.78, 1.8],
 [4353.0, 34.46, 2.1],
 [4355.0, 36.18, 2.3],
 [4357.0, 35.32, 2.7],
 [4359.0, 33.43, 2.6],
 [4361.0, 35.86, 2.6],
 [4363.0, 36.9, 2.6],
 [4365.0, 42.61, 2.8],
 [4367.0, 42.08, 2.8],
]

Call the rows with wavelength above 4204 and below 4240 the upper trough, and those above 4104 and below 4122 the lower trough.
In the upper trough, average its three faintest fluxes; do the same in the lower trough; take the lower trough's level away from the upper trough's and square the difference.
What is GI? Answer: 40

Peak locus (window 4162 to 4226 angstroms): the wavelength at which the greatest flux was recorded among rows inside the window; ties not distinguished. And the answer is 4165.0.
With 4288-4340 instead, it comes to 4317.0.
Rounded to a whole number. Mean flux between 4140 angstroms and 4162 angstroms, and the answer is 37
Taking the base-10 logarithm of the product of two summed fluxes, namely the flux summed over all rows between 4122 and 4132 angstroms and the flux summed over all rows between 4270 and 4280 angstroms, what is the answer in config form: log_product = 4.47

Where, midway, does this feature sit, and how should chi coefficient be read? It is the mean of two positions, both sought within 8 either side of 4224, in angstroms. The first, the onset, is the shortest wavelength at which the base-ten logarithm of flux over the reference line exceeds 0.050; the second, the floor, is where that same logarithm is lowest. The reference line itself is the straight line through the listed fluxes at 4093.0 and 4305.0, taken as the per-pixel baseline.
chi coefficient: 4223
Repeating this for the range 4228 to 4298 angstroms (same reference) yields 4259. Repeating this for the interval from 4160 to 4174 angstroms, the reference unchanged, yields 4169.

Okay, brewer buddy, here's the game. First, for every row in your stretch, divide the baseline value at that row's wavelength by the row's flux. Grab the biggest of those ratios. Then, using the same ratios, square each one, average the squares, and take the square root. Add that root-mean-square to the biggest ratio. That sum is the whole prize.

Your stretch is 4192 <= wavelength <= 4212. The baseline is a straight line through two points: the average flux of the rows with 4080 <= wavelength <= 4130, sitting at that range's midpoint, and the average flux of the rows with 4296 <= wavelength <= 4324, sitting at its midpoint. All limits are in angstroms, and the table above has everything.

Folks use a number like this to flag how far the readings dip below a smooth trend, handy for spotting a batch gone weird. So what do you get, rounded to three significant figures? 1.97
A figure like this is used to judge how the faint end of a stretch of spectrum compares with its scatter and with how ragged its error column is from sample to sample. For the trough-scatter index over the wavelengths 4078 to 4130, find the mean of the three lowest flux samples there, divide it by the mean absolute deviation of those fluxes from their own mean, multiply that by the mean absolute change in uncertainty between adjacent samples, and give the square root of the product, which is 0.70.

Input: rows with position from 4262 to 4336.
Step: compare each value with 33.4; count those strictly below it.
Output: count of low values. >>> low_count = 19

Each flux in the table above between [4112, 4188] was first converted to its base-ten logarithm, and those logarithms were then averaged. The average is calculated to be 1.56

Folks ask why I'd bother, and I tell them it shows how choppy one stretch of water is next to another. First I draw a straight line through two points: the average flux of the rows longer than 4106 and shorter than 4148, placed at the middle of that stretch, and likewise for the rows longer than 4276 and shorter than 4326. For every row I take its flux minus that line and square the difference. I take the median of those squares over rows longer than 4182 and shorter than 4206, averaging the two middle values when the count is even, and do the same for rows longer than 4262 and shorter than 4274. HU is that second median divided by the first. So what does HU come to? 3.3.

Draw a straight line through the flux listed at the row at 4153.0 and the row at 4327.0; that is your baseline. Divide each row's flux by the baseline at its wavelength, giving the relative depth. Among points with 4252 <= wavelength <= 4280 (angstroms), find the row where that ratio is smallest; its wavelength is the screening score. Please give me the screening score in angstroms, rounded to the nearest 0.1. 4271.0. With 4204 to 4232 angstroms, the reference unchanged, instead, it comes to 4227.0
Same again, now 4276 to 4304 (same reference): 4303.0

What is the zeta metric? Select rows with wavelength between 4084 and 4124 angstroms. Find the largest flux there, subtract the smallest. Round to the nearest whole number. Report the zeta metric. 14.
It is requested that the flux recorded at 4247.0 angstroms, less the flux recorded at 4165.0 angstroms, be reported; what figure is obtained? -6.1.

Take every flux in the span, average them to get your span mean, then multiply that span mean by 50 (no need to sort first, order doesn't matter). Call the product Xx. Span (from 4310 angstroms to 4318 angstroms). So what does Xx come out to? 1598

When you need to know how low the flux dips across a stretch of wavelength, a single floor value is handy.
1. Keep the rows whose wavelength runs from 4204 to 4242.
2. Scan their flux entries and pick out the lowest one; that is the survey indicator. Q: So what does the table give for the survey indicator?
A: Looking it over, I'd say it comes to 22.42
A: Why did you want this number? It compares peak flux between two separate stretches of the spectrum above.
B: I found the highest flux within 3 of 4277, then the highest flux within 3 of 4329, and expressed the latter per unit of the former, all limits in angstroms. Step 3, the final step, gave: 1.08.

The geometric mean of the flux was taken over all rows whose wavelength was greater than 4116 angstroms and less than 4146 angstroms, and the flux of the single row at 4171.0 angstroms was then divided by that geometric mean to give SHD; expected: 0.99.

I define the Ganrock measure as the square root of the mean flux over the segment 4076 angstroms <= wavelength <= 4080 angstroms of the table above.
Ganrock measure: 5.5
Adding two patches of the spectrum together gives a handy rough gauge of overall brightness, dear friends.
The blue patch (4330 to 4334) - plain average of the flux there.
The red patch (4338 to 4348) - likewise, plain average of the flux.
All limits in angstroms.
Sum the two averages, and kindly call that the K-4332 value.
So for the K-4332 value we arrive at 66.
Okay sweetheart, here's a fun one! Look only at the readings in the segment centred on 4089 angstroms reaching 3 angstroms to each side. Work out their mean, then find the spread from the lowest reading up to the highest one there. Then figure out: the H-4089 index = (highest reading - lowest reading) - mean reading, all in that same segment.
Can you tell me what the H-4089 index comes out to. -36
